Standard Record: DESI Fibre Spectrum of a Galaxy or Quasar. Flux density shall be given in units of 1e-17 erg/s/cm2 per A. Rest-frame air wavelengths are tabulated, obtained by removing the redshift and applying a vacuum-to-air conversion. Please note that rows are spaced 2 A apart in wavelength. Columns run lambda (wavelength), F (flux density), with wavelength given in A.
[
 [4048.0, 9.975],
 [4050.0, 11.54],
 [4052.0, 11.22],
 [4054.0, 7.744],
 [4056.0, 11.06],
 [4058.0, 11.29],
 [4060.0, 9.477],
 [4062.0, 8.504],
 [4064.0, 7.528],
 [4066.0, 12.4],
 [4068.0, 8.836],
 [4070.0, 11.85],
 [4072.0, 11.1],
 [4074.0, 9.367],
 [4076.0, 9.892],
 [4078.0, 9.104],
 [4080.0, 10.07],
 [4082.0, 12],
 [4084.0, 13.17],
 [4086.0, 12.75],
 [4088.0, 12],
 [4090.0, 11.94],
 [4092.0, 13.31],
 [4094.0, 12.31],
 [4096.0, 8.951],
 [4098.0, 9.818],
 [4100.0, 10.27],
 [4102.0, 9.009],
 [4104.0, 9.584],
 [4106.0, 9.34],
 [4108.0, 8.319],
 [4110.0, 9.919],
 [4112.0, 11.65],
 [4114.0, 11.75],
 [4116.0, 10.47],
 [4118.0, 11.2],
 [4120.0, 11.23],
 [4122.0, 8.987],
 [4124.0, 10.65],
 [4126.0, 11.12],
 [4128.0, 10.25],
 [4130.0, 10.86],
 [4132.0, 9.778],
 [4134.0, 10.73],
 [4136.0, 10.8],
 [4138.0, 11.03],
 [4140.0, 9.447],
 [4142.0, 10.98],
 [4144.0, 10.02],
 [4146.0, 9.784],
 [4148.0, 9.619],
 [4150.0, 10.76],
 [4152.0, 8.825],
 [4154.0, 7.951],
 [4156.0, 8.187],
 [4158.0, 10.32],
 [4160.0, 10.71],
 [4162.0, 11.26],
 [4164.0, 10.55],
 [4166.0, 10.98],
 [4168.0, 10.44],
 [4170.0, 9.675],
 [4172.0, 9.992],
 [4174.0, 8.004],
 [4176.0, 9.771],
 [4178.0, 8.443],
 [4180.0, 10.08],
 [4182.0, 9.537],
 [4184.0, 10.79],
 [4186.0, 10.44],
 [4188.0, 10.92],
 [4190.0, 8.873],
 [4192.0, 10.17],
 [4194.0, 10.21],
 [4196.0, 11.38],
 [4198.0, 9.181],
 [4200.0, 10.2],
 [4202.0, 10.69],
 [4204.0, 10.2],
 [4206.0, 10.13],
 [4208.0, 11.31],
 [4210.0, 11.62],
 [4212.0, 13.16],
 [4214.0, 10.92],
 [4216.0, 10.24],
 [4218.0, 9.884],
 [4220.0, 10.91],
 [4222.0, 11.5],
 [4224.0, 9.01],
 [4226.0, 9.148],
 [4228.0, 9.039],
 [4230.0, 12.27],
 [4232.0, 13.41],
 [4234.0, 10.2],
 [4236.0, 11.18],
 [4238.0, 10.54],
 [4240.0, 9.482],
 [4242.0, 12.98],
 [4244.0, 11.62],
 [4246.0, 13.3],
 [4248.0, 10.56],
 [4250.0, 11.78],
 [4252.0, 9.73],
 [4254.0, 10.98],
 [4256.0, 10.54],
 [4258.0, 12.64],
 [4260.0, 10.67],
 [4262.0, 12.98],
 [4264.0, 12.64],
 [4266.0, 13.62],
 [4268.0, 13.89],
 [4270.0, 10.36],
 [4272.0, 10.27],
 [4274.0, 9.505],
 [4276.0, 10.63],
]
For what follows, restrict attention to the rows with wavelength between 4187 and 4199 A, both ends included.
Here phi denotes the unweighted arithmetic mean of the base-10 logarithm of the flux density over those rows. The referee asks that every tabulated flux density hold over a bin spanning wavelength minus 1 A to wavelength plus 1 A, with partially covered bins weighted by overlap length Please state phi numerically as 1.00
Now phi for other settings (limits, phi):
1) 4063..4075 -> 1.00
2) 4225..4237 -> 1.03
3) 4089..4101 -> 1.04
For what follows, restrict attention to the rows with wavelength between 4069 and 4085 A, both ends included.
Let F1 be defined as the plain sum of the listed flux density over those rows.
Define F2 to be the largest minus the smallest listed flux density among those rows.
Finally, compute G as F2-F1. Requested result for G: -82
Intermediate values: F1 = 87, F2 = 4.1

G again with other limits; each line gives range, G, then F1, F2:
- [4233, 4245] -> -63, 66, 3.5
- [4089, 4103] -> -71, 76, 4.4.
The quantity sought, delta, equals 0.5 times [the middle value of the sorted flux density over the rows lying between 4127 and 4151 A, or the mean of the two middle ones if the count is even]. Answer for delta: 5.2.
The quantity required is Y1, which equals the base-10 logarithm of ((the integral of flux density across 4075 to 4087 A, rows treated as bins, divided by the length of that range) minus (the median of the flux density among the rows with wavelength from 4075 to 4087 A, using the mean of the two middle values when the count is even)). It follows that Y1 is -0.9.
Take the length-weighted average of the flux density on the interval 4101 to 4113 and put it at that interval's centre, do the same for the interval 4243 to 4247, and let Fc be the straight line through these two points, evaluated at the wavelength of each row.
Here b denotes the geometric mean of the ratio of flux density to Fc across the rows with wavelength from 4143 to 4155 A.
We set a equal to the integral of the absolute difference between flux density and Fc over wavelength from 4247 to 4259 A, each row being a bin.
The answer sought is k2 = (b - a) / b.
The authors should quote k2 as -20.1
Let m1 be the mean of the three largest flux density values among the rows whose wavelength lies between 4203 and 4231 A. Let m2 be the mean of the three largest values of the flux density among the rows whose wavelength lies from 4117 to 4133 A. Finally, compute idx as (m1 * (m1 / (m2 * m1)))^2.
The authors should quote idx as 1.22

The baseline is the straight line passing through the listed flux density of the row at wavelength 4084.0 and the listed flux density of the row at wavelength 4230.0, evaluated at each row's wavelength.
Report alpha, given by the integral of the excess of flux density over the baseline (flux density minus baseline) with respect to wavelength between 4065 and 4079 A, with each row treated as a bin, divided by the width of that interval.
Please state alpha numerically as -2.9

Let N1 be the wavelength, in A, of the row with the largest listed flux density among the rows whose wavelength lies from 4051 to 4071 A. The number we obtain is 4066.0 A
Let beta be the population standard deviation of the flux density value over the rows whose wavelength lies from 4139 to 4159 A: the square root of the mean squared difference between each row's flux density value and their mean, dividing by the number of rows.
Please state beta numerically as 0.97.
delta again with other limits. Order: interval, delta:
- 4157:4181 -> 5.1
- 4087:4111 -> 4.9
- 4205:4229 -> 5.3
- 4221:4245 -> 5.4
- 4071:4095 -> 6.0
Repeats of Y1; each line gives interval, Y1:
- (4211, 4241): -0.7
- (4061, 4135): -1.1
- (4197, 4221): -0.6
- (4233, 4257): -0.5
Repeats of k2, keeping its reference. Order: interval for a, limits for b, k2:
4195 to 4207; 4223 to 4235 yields -16.7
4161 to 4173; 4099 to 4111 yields -6.3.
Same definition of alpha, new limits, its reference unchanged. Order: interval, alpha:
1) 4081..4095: -0.6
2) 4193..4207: -2.2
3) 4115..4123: -2.5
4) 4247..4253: -1.5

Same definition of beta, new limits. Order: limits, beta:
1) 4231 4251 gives 1.30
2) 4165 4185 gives 0.90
